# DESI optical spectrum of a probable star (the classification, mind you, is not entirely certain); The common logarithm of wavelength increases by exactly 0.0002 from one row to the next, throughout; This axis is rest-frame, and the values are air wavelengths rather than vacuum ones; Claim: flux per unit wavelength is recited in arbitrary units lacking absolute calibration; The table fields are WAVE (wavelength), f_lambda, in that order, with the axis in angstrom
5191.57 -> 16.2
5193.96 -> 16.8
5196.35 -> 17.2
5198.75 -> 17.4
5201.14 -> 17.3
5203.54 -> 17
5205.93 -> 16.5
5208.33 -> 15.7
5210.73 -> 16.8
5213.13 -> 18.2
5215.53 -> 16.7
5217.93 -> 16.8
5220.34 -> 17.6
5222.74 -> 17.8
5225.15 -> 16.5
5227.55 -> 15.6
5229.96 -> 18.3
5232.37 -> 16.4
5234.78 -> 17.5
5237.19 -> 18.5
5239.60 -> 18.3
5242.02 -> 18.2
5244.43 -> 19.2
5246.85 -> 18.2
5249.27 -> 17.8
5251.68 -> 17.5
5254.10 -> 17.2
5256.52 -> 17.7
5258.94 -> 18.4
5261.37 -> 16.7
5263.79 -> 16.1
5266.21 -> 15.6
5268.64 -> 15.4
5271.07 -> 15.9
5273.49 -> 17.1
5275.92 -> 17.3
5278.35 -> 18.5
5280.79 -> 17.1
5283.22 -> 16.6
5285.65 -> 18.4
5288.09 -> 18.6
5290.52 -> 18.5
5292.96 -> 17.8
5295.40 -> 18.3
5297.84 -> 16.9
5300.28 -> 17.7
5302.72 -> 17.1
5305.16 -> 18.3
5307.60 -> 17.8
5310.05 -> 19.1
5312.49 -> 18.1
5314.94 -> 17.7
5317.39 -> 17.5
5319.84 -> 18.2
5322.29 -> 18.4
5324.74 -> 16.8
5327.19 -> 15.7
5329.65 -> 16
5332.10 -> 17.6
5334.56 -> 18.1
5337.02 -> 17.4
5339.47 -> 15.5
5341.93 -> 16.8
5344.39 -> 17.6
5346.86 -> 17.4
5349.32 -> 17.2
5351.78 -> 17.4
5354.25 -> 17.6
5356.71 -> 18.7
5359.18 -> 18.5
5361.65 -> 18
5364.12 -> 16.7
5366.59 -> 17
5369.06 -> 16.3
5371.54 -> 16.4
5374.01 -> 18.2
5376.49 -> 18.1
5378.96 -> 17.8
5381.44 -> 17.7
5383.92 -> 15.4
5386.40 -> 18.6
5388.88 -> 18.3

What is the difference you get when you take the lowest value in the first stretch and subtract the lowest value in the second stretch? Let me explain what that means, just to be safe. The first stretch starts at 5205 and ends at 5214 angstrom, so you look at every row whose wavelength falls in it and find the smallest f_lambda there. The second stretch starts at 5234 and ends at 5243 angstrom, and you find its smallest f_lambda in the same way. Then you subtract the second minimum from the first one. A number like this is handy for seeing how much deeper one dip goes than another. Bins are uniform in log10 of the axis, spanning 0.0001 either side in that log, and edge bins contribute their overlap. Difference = -1.8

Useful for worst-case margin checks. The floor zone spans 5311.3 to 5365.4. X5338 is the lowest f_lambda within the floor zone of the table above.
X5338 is 15.5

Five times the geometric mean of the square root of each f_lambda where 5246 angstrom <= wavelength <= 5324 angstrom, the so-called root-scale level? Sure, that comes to 20.9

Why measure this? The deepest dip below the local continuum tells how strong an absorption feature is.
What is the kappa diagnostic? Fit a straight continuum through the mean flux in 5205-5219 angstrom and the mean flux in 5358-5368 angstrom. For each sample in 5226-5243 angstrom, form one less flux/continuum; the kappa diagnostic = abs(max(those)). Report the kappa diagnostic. 0.075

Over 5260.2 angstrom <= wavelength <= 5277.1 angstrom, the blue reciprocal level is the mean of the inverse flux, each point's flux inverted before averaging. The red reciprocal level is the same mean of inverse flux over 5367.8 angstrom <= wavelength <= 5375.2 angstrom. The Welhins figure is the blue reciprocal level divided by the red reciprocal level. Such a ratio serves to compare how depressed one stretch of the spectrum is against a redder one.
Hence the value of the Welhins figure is 1.040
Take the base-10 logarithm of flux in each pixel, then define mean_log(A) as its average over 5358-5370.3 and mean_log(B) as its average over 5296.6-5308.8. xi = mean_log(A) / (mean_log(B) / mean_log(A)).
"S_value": 1.23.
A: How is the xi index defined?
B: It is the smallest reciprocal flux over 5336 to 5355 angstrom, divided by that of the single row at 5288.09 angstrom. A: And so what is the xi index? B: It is 1.06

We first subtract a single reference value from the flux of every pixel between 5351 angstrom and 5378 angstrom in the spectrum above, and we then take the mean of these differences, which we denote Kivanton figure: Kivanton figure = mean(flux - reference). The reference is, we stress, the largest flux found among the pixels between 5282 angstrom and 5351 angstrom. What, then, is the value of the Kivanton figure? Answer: -1.56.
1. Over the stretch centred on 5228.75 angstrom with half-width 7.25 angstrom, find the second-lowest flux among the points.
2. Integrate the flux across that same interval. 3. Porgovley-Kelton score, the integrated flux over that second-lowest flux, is 15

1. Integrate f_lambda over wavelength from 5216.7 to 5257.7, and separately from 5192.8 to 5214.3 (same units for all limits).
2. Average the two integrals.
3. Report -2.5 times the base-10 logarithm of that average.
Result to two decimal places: -6.84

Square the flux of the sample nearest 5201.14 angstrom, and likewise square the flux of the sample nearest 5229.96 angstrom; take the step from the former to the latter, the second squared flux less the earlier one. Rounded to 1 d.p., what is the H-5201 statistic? 35.6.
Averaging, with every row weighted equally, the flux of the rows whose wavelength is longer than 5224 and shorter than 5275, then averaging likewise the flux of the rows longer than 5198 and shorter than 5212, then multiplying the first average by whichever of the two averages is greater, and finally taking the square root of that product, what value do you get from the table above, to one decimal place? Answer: 17.2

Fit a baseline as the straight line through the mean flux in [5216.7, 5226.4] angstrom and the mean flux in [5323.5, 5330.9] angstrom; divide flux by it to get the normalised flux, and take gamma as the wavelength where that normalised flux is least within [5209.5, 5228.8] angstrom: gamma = 5227.55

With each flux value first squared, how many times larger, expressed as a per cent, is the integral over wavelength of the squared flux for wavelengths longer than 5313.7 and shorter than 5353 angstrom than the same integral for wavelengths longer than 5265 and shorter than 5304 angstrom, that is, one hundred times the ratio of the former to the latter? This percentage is 100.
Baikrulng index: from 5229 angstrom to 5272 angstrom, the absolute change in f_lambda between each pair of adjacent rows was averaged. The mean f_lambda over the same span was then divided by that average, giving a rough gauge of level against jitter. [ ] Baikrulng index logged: 24.6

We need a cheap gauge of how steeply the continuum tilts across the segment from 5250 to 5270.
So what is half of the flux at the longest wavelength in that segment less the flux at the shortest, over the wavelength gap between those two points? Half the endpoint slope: -0.06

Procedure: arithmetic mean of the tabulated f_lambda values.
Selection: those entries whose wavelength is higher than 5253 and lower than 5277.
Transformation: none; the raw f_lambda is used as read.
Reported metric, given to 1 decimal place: 16.7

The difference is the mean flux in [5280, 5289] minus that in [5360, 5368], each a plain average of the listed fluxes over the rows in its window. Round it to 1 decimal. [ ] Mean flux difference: 0.4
